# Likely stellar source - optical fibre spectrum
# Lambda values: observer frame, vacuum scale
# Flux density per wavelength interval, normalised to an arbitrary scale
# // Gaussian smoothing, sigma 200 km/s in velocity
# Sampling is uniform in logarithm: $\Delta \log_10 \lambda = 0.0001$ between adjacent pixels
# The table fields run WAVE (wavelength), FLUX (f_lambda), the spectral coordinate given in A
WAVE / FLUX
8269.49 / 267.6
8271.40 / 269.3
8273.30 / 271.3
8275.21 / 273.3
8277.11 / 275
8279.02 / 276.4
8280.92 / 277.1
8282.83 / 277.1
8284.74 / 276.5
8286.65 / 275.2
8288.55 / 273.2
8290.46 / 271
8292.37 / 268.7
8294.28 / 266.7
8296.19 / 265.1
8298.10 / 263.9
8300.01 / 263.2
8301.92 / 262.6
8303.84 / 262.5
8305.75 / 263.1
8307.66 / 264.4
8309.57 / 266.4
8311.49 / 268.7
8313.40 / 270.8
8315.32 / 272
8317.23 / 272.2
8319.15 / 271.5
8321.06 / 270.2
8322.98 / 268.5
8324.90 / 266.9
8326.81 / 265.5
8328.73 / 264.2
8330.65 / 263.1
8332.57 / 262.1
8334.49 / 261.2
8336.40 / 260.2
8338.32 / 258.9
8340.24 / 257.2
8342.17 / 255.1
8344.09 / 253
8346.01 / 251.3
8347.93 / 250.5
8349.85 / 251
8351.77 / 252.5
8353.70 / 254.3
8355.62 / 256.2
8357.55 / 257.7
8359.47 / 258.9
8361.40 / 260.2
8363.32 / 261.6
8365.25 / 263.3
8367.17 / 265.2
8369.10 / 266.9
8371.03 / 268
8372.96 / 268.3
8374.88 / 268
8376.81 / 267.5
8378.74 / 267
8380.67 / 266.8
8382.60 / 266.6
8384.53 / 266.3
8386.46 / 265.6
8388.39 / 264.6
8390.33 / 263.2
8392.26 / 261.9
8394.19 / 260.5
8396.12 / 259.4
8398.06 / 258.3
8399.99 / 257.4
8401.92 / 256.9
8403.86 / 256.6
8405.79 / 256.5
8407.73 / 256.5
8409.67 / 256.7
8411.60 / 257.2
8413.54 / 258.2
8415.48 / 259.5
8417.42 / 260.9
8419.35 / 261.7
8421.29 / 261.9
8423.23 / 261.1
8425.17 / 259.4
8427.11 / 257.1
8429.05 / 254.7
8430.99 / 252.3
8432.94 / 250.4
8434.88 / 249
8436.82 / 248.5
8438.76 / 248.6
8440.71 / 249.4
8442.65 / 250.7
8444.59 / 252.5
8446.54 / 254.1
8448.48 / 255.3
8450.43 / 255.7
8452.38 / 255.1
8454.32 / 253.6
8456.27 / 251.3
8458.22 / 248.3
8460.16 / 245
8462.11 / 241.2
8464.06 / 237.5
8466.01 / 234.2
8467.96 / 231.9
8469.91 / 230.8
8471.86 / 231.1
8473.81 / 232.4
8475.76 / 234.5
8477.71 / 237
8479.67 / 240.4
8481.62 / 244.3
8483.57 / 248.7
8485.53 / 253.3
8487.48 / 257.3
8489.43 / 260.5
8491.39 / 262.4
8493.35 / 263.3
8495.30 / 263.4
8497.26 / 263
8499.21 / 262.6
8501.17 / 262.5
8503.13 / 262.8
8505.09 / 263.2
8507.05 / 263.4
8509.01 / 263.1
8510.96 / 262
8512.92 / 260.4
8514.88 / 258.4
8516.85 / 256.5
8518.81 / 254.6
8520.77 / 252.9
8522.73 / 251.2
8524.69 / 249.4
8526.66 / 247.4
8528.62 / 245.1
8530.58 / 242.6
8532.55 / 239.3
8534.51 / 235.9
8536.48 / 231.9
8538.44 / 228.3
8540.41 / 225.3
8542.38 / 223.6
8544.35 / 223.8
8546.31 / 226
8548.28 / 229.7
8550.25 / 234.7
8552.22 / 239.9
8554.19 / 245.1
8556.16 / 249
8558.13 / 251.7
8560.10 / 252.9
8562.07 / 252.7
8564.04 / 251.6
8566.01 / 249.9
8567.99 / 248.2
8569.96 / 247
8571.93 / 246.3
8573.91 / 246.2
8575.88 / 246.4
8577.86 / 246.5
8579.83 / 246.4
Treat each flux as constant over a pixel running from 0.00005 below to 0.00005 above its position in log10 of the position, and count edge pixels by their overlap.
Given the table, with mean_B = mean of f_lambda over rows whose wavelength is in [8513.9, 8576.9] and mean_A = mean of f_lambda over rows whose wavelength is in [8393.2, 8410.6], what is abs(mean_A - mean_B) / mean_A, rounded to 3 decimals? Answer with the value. 0.056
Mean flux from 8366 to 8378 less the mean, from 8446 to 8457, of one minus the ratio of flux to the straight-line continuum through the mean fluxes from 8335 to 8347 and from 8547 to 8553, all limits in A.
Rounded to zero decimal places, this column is 267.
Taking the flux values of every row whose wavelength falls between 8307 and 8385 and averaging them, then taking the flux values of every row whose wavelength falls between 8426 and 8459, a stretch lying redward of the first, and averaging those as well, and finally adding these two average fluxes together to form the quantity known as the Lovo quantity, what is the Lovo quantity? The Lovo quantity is 515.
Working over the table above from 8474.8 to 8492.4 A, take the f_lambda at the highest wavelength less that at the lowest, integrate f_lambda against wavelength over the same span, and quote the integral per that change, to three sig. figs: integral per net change 157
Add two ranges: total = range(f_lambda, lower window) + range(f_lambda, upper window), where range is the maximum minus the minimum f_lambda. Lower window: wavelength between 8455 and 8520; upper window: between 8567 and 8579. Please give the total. 35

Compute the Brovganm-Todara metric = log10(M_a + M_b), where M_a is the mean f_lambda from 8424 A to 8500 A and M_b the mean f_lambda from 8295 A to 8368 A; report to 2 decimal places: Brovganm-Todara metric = 2.71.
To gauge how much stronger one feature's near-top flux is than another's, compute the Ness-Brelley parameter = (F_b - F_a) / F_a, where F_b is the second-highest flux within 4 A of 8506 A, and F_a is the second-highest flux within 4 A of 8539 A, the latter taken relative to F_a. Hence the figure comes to 0.15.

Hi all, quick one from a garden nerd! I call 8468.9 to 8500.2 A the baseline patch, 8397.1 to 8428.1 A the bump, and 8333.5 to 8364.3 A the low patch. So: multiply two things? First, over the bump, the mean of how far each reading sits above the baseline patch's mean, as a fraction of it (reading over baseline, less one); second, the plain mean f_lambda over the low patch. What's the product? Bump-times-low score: 10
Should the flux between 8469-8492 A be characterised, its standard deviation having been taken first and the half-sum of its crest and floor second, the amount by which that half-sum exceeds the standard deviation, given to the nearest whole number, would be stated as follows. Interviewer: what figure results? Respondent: 235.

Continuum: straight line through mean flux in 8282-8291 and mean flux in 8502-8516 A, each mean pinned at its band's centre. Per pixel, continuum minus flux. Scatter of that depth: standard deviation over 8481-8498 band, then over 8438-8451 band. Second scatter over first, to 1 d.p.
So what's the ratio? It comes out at 0.4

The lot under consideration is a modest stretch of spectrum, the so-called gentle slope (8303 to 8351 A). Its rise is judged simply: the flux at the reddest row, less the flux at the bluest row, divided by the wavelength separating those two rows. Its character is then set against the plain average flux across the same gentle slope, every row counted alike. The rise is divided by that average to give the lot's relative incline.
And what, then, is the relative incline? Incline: -0.0010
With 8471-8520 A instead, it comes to 0.0020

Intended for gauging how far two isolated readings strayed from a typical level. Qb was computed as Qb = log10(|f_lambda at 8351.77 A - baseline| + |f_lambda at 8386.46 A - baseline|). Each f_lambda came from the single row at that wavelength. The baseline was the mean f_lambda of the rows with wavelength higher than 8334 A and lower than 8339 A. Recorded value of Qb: 1.12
